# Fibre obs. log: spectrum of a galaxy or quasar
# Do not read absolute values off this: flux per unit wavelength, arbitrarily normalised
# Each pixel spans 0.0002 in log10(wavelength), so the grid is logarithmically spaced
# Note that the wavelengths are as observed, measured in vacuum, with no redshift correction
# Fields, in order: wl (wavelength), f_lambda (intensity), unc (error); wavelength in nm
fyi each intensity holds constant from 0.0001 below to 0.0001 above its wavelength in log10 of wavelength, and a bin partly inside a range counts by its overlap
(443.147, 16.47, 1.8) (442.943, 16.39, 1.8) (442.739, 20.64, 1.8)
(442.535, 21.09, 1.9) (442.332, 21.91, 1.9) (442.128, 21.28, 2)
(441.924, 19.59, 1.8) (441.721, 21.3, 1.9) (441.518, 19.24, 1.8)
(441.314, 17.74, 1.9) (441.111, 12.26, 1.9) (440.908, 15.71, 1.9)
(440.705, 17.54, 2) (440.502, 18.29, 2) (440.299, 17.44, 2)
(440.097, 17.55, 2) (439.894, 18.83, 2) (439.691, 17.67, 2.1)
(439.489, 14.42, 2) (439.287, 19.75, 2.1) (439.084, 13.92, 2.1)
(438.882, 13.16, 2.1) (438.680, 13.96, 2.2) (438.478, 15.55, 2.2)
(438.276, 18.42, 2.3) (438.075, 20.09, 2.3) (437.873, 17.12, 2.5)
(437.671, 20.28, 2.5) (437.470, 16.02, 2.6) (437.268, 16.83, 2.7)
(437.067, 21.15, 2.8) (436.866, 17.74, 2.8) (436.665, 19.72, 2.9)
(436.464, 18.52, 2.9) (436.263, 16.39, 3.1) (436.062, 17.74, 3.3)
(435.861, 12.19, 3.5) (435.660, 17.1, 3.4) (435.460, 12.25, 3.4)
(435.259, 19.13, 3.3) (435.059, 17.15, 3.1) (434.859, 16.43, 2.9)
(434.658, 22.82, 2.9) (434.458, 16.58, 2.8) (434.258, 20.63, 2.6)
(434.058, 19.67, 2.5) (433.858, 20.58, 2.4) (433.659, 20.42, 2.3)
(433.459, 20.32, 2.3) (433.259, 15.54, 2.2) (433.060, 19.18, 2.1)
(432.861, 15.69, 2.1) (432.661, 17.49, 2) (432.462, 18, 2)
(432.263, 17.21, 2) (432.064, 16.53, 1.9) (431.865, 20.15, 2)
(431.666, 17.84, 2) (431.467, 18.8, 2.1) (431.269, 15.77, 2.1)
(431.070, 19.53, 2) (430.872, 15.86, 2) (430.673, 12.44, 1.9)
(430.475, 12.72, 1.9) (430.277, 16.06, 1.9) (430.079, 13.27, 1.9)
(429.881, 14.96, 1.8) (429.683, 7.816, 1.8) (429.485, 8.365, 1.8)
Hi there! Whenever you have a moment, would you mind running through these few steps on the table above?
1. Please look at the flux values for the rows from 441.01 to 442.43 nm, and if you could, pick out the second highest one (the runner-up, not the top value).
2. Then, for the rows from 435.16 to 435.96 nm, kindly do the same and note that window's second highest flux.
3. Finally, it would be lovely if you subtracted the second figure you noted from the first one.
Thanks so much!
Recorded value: 4.2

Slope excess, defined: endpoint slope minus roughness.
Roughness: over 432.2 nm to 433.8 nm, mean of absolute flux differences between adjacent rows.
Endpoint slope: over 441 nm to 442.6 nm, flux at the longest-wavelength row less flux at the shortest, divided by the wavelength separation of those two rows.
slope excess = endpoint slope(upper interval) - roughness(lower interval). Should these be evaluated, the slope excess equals 4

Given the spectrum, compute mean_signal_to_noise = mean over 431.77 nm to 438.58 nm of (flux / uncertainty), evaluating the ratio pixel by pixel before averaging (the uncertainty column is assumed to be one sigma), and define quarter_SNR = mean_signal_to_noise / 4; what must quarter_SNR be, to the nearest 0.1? 1.8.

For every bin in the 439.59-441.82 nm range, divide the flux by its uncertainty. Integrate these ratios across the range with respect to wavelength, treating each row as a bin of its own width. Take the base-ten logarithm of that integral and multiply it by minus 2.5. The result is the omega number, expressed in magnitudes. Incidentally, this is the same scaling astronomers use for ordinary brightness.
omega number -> -3.26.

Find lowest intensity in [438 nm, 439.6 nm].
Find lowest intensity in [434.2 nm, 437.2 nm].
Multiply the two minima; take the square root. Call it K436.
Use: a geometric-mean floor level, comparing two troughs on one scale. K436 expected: 12.7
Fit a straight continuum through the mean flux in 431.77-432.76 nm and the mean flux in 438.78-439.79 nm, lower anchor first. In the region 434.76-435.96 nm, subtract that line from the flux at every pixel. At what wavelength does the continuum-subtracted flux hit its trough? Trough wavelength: 435.460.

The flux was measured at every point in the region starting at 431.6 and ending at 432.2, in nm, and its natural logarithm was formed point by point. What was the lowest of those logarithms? 2.81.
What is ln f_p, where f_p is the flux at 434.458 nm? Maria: 2.81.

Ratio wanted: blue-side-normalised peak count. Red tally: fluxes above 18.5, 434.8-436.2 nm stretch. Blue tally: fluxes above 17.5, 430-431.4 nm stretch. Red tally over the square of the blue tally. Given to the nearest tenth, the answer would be 1.0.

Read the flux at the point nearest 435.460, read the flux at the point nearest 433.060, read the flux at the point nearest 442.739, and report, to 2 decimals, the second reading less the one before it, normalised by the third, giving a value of 0.34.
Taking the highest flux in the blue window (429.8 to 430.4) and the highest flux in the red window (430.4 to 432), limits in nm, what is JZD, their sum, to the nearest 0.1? 36.2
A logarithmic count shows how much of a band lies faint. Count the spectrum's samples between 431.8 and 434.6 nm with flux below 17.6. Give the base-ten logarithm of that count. 0.78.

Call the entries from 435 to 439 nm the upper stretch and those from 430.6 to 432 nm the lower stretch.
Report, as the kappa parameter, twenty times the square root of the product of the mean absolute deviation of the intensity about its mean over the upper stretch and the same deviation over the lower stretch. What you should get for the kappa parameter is 41.3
